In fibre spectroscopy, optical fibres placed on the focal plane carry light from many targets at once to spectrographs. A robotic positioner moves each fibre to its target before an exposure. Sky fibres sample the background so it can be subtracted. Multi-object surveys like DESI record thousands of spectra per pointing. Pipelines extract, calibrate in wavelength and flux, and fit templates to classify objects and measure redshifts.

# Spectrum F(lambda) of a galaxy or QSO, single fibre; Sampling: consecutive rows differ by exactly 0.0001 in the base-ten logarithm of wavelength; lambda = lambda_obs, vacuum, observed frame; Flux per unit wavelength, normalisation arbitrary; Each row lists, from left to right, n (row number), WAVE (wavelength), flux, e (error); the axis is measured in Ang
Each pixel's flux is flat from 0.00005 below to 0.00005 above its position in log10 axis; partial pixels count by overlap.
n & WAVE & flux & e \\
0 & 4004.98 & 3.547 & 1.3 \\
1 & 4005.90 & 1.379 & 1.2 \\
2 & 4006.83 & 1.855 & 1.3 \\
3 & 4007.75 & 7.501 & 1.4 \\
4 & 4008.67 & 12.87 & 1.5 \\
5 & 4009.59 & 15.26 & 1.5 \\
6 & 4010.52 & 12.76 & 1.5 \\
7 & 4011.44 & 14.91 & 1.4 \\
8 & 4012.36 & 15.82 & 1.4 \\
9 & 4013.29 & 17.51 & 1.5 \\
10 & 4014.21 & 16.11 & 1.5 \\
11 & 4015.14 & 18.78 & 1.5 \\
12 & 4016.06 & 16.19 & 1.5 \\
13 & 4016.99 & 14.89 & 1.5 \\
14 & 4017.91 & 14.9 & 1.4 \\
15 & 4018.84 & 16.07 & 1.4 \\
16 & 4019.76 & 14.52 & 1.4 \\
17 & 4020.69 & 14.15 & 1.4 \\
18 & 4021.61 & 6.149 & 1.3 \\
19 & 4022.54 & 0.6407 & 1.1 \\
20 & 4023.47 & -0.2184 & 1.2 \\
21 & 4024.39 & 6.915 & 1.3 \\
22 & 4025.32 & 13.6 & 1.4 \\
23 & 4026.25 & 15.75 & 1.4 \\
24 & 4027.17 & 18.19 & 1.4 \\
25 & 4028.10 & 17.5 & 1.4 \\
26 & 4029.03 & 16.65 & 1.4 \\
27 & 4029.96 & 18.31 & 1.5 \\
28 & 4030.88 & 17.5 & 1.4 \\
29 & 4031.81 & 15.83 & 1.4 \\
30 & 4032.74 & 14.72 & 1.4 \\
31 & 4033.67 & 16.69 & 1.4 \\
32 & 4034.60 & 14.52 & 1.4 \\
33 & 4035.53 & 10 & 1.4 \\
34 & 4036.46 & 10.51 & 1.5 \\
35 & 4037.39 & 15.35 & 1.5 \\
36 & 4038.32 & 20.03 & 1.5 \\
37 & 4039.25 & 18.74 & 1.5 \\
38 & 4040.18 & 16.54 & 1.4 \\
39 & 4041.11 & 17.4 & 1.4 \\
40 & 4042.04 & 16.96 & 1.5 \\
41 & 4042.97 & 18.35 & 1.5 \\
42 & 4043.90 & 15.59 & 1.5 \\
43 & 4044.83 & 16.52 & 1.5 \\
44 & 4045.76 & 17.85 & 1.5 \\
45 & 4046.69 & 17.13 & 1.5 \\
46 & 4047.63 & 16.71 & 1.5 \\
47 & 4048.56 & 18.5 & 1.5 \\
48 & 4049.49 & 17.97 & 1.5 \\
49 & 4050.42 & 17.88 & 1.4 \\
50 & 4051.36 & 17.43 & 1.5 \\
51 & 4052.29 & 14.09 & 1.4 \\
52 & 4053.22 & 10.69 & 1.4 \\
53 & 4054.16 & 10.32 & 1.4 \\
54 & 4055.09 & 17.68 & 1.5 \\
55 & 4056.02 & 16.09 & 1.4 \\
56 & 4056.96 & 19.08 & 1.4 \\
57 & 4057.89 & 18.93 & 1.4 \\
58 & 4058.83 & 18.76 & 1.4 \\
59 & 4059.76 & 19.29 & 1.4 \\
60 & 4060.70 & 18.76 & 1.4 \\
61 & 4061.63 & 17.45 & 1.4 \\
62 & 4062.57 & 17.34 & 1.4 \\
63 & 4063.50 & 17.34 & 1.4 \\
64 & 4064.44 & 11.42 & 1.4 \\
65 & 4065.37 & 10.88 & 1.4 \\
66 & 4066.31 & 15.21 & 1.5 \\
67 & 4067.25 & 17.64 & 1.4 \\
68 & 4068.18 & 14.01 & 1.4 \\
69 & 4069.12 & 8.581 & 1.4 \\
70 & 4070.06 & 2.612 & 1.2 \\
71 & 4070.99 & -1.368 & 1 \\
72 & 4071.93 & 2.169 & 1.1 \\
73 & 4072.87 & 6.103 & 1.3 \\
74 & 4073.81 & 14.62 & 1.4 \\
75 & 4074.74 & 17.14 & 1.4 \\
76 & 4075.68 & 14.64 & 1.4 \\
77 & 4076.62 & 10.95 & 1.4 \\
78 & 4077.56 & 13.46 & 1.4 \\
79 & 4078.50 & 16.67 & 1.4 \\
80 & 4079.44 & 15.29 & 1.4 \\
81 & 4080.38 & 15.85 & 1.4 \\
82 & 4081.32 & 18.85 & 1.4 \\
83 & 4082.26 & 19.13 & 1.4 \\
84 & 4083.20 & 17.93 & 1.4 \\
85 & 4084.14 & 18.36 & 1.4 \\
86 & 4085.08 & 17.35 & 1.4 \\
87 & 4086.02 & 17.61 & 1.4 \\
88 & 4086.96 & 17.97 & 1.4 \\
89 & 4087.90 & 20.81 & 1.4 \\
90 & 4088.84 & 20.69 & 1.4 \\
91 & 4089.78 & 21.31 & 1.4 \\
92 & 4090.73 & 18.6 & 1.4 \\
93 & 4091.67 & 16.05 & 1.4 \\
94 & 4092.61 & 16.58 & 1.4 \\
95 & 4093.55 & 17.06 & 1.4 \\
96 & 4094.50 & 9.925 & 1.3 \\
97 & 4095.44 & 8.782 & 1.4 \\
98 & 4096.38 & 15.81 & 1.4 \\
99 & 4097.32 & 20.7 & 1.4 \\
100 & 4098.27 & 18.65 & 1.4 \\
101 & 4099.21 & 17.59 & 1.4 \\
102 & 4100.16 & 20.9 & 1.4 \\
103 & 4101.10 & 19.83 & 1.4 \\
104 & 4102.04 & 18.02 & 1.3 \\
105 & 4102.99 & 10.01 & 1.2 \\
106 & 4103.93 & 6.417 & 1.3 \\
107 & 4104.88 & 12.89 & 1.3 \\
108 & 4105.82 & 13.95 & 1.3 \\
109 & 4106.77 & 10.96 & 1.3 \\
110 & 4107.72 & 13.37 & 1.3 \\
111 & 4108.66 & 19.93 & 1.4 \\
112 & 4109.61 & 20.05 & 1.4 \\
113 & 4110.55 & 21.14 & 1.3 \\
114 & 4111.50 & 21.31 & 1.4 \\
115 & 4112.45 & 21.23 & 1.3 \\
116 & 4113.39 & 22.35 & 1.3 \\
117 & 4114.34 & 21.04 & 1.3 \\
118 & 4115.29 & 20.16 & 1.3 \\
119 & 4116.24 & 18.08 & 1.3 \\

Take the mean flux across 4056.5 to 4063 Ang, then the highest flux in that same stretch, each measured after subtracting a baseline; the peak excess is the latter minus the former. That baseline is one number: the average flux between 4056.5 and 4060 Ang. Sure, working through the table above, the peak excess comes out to 0.77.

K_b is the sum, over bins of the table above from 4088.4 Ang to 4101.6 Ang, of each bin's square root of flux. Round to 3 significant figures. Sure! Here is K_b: 57.9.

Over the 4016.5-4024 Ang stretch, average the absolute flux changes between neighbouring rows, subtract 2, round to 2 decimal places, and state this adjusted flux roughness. 0.50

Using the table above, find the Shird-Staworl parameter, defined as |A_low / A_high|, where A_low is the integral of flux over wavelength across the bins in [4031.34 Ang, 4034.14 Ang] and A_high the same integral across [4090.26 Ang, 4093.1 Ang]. 0.91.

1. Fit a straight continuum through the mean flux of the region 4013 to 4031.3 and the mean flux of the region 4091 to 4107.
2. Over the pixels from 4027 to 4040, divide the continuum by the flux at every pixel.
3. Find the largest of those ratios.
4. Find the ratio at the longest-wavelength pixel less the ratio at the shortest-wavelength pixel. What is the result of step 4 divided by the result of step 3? 0.0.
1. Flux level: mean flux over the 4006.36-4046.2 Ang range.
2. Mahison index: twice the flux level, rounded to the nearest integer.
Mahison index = 28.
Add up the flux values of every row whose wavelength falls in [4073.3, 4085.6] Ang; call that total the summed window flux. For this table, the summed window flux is 210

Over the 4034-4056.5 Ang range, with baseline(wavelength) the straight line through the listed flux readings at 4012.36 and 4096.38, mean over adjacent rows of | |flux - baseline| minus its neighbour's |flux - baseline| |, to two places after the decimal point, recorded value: 1.61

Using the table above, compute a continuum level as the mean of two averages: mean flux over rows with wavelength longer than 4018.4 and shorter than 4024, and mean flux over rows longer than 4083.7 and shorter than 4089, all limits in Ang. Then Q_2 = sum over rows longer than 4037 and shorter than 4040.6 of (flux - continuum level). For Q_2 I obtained 16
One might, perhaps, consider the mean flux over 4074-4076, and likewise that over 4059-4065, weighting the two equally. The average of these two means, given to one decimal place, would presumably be 16.4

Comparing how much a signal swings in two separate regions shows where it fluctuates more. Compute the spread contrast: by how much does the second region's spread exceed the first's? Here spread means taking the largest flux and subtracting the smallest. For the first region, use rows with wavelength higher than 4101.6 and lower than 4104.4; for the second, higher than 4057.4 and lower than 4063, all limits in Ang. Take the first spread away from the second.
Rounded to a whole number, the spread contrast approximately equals -10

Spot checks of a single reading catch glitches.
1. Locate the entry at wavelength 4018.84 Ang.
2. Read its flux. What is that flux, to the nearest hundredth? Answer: 16.07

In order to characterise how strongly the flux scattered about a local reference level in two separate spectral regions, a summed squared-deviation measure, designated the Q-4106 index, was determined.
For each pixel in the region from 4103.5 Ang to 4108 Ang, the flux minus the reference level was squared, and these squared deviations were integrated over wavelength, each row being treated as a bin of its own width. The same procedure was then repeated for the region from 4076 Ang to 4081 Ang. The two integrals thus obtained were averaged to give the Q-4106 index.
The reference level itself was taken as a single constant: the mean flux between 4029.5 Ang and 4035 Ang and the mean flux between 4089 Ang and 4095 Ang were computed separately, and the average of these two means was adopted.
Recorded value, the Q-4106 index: 94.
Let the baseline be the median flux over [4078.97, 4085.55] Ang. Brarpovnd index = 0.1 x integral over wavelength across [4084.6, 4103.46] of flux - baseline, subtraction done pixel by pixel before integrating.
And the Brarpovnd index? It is -1.4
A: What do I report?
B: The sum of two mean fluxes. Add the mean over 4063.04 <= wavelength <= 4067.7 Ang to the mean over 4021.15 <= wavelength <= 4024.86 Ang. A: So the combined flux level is 18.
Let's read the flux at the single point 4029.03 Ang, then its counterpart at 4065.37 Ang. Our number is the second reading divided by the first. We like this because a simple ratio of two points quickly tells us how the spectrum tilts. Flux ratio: 0.7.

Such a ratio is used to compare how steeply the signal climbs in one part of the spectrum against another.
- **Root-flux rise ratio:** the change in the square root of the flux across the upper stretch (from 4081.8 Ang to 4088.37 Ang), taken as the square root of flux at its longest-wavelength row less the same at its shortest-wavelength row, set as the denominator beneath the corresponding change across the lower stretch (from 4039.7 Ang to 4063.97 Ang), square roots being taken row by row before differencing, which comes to 0.52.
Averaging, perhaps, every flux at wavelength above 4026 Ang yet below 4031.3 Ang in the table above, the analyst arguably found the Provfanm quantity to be 17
